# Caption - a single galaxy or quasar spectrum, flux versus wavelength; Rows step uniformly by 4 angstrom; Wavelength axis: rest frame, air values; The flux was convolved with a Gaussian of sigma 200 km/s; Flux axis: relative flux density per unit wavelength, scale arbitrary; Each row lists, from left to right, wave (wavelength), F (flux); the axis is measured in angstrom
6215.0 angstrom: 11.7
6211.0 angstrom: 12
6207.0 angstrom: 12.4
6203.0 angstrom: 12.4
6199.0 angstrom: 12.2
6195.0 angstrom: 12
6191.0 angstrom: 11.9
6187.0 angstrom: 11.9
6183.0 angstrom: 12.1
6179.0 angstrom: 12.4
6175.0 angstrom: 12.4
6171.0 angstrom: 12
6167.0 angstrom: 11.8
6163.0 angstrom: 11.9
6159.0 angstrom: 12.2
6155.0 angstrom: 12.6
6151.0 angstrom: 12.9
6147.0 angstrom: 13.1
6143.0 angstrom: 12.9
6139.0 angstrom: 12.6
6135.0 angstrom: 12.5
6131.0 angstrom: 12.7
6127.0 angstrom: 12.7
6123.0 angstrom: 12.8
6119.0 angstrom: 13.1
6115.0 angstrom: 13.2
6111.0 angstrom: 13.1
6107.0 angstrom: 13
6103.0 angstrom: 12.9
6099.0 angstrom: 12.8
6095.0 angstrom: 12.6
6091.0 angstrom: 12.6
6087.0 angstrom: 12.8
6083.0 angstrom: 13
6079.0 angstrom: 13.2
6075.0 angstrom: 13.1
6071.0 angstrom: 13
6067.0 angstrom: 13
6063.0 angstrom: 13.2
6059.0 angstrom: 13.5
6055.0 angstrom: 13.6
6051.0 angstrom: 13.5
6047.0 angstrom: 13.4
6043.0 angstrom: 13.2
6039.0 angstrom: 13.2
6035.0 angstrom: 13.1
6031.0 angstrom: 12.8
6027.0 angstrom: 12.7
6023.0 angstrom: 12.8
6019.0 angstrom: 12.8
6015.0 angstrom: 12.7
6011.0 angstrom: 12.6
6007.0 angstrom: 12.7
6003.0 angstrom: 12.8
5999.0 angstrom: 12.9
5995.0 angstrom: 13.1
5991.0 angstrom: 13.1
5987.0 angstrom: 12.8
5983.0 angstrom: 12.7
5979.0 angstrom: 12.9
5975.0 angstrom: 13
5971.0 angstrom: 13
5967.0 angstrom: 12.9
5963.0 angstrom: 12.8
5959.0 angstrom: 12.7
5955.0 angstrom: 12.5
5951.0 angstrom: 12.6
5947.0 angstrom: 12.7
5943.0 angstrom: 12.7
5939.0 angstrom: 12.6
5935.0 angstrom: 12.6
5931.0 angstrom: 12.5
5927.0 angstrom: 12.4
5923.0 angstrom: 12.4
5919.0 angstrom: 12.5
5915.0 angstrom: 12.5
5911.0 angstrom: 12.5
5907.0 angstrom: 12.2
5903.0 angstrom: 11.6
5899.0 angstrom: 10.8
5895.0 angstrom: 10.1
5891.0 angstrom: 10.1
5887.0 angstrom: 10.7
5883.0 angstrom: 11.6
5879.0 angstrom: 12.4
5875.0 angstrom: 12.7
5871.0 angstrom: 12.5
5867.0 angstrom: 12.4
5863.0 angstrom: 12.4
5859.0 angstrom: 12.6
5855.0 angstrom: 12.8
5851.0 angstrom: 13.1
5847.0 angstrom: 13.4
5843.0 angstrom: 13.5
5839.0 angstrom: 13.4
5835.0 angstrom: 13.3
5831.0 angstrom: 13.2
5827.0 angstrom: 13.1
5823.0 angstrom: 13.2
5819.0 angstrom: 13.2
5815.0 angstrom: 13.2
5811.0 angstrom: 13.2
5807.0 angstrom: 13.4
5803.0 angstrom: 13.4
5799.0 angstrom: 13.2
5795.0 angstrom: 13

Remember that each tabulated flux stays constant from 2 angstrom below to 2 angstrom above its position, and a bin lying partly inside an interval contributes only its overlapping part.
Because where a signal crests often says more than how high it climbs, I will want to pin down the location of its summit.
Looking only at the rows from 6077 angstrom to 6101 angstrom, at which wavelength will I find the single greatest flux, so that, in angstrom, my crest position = 6079.0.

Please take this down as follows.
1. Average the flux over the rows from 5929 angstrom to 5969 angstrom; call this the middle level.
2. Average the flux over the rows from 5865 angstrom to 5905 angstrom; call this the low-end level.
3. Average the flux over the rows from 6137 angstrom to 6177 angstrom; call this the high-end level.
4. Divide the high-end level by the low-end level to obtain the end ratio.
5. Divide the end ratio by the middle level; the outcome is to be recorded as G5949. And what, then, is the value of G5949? 0.0855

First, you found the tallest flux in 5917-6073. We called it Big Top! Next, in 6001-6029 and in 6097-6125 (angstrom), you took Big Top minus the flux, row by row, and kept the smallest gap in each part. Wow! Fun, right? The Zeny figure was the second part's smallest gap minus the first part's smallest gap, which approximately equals -0.40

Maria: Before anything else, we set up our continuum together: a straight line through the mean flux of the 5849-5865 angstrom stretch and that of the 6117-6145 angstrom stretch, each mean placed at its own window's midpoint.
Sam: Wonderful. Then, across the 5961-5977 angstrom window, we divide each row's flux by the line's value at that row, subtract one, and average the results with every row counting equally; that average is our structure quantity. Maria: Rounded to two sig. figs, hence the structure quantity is 0.015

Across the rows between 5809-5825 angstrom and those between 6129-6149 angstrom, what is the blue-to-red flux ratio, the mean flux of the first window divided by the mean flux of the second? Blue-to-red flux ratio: 1.03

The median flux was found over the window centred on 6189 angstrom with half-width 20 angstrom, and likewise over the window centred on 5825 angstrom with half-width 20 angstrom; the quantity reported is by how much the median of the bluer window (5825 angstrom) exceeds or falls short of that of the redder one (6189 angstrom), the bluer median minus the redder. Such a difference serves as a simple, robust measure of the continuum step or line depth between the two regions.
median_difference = 1.05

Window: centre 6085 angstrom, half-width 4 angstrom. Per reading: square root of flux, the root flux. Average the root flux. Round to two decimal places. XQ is 3.59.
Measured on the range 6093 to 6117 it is 3.60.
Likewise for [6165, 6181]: 3.49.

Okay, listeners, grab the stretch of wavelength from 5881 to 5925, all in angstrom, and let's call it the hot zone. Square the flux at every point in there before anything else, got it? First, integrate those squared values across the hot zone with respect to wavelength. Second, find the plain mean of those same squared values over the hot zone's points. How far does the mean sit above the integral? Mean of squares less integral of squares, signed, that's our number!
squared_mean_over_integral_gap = -5768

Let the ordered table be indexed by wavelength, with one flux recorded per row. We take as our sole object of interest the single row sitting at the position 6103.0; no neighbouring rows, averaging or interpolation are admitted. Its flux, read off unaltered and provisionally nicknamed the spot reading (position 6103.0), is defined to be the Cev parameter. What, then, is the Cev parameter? 12.9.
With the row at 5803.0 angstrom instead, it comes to 13.4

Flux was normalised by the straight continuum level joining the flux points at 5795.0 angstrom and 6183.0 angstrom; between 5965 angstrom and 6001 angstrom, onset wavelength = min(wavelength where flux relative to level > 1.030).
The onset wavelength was 5971.0 angstrom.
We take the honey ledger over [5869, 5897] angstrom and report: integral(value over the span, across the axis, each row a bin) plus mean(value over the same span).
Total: 332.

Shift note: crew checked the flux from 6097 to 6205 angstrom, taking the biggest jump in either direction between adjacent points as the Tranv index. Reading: 0.40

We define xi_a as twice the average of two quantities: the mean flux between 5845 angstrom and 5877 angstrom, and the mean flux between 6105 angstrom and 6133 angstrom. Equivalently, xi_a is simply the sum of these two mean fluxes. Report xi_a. 25.7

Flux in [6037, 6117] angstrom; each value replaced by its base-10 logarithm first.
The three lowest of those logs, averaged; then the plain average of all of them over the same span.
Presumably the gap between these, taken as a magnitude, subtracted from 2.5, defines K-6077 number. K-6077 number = 2.49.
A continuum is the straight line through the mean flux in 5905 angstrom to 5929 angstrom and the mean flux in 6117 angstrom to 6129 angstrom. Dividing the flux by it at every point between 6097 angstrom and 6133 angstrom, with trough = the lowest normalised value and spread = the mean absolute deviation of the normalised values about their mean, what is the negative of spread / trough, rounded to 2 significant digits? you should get -0.013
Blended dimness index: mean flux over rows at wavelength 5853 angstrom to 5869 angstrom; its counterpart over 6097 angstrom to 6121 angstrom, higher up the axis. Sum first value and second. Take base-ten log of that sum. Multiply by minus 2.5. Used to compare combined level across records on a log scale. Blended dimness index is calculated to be -3.52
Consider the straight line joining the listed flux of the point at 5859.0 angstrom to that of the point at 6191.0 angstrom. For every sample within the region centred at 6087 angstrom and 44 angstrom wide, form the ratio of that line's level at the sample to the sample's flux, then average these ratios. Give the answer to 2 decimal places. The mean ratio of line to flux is 0.94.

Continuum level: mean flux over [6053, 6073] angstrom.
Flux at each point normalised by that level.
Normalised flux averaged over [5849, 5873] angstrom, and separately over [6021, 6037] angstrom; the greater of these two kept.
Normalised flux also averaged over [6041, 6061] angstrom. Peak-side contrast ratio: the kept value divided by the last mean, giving 0.96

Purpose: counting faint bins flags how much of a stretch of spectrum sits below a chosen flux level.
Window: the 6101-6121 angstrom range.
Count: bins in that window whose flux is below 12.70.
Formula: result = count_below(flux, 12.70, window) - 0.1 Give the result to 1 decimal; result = -0.1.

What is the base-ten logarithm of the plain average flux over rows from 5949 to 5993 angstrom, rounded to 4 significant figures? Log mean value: 1.108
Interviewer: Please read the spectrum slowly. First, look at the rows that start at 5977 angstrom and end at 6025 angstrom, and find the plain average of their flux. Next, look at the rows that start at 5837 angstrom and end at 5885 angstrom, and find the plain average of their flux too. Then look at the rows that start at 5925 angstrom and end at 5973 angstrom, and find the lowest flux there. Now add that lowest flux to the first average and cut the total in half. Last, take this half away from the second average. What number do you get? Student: 0.12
